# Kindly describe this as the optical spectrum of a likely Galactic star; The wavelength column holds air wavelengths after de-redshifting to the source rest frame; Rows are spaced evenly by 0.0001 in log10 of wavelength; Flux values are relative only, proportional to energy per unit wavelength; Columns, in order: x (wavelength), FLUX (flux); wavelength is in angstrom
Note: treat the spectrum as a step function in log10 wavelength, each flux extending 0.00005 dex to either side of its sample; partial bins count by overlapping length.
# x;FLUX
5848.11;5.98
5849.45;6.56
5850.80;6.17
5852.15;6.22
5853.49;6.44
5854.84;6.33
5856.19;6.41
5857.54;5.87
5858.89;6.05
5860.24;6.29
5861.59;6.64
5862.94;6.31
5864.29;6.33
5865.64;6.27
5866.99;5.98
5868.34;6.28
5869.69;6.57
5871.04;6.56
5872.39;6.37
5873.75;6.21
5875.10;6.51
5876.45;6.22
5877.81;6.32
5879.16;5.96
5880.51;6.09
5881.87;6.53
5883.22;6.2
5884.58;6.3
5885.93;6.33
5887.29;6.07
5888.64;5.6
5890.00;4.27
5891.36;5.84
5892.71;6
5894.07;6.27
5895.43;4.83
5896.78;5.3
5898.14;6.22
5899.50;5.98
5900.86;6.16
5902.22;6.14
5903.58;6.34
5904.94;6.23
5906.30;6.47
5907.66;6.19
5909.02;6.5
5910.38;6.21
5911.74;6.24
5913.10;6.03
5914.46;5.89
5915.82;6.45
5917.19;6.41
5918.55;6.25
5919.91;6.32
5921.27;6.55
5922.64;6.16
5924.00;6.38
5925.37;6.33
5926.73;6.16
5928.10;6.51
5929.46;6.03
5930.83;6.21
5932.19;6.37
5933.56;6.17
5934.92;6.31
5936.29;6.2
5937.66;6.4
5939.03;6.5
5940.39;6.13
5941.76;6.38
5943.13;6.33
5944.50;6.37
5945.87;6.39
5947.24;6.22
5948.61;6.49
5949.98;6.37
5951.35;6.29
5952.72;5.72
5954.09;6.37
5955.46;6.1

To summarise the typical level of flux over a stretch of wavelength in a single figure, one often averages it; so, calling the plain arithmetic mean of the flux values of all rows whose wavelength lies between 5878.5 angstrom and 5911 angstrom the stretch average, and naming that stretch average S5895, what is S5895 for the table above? 6.001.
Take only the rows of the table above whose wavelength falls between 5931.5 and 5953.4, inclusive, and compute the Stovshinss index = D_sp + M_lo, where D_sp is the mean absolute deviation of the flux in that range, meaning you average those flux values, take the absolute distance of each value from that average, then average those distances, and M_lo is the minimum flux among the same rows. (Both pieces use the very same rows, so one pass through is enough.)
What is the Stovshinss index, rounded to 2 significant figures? 5.8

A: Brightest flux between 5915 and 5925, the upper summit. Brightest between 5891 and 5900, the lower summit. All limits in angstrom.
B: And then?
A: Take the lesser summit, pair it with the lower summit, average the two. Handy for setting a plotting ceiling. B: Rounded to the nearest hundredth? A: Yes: 6.27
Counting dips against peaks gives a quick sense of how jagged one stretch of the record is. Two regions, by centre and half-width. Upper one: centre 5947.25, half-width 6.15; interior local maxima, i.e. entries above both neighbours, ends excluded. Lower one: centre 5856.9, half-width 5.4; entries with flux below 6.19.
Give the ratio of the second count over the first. 1.0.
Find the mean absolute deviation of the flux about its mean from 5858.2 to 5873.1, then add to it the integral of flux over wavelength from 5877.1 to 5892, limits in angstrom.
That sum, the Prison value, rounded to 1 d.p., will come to 88.9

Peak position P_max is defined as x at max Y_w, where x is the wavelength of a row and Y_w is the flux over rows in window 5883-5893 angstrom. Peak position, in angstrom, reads 5885.93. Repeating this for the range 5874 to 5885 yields 5881.87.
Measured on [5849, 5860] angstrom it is 5849.45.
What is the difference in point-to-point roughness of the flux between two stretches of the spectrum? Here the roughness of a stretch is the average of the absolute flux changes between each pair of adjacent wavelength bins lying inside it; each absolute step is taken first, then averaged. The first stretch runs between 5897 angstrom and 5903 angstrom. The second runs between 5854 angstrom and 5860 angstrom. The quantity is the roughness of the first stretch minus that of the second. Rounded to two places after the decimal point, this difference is -0.12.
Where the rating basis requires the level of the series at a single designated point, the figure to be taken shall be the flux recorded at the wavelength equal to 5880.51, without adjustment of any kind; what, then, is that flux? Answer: 6.09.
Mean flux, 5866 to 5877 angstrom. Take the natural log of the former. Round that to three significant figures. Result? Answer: 1.85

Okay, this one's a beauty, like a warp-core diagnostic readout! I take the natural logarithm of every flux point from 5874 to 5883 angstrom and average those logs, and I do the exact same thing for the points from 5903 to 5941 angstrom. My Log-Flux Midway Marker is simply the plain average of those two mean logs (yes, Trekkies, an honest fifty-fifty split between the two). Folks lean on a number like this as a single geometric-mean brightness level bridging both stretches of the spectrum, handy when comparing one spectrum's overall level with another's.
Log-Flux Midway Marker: 1.84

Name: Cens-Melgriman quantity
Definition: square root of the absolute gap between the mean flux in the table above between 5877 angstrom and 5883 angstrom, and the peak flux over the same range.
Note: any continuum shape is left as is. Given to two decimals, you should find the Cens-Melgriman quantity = 0.55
